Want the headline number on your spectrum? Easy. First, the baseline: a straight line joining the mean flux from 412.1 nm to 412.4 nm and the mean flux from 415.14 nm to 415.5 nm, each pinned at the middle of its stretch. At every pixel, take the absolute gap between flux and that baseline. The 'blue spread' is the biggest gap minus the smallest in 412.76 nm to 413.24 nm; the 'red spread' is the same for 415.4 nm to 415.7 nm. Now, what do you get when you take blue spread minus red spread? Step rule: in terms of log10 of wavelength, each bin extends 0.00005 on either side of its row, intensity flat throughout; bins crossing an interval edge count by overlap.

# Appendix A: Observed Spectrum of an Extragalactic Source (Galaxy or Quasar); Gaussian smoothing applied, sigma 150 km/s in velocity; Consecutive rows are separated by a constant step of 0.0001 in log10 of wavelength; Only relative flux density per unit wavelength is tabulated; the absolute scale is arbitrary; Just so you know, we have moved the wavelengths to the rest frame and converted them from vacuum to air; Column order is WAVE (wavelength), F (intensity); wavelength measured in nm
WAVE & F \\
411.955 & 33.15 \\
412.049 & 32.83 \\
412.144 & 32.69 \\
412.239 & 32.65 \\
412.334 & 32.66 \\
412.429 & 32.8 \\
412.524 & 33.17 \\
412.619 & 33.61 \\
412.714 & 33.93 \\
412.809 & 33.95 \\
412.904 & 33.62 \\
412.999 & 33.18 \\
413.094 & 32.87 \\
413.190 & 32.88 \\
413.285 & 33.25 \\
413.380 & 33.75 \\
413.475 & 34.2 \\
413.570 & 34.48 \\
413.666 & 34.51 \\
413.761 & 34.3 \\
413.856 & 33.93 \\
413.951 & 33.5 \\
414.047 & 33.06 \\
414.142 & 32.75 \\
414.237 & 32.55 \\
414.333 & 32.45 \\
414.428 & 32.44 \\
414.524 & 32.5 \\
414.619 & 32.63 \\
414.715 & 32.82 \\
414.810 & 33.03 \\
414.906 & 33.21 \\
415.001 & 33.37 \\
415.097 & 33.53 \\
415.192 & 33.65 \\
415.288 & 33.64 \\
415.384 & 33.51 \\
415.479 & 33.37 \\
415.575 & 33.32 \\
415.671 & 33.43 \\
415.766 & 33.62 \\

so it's 1.00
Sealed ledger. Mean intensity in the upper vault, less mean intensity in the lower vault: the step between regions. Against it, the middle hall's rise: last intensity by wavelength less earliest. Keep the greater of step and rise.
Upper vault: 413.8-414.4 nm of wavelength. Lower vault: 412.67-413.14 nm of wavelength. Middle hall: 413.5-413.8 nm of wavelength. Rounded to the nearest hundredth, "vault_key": -0.18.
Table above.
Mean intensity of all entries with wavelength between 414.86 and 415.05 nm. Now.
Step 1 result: 33.3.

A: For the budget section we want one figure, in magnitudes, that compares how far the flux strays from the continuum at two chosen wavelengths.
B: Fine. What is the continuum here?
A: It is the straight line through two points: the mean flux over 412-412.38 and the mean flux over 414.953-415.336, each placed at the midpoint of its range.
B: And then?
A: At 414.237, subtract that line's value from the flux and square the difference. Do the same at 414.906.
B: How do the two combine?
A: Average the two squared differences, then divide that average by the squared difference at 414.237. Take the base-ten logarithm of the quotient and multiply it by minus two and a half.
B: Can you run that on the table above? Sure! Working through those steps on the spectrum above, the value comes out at 1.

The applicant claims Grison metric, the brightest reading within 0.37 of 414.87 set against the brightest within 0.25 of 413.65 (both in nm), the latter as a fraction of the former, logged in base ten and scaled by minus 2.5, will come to -0.027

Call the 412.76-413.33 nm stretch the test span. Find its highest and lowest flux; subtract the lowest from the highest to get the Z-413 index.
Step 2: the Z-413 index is 1.1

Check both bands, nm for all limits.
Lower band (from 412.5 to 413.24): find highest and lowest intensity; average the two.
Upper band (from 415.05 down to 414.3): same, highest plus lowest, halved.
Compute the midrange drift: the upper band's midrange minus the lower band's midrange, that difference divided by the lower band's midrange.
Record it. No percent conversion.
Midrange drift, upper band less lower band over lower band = -0.015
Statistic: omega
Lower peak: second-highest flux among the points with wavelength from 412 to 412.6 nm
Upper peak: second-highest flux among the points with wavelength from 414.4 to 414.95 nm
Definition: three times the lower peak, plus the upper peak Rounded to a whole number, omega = 132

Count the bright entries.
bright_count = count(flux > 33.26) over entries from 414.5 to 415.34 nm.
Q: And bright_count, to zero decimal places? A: 4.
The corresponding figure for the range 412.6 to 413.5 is 6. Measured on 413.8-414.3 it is 2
